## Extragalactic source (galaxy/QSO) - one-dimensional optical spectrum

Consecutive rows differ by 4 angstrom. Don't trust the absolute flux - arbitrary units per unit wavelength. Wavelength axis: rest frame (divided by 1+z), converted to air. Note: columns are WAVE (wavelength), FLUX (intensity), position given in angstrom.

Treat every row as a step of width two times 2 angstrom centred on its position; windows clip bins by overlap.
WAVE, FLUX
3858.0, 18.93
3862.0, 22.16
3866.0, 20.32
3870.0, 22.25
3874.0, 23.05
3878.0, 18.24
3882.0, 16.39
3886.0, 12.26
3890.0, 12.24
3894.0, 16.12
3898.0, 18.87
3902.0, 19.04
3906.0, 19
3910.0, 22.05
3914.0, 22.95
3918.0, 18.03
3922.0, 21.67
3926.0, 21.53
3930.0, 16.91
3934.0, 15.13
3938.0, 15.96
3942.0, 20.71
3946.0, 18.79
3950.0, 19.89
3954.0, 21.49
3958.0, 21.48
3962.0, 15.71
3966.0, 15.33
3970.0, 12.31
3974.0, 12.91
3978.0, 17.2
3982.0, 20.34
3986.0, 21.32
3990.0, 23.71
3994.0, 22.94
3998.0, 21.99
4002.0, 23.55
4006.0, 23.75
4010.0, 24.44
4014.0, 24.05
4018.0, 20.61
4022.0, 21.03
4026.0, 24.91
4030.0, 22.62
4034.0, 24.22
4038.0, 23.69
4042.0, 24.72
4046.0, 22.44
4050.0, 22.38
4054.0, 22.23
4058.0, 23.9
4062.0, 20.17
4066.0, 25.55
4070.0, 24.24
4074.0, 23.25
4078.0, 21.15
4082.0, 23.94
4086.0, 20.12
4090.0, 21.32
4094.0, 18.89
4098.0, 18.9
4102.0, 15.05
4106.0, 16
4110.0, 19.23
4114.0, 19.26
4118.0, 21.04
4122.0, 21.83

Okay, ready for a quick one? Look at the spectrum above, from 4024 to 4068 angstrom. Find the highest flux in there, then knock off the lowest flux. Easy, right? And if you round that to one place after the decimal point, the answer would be 5.4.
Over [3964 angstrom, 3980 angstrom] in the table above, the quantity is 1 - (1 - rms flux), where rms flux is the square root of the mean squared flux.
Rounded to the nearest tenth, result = 14.6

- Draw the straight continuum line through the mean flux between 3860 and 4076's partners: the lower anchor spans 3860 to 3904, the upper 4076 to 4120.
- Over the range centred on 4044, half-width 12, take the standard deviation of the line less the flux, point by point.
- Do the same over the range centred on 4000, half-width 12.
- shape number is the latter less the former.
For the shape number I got -0.3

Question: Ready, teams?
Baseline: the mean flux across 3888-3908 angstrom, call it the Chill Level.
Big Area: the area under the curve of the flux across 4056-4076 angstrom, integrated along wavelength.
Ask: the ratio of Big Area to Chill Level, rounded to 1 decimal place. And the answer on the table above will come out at 27.5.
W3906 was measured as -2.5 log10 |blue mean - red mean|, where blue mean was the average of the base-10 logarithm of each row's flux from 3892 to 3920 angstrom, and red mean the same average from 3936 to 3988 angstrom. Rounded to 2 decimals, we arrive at 3.52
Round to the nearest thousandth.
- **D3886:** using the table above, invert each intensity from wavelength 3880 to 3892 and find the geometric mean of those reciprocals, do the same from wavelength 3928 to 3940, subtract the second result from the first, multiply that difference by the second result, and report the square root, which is 0.027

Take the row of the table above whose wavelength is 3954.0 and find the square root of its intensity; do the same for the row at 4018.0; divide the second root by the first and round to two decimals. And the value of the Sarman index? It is 0.98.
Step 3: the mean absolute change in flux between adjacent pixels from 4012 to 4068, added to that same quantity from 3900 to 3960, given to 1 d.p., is 4.1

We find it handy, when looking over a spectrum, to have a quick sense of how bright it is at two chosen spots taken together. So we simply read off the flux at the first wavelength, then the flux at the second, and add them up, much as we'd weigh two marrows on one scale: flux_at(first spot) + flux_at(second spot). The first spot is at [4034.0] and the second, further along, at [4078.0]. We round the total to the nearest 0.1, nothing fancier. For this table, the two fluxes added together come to 45.4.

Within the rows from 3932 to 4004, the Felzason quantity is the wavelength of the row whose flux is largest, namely 3990.0 angstrom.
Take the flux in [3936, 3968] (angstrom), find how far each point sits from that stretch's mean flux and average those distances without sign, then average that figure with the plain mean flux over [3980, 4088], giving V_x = 12.6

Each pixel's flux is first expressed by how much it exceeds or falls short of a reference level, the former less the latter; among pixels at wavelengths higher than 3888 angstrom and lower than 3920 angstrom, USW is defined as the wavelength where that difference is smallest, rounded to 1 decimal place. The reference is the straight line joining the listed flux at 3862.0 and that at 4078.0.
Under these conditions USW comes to 3890.0 angstrom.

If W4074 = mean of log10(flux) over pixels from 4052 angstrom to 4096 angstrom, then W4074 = 1.35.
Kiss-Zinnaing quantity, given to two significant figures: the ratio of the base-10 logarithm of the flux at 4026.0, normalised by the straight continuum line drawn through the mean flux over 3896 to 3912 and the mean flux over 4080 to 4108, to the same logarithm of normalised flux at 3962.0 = -1.1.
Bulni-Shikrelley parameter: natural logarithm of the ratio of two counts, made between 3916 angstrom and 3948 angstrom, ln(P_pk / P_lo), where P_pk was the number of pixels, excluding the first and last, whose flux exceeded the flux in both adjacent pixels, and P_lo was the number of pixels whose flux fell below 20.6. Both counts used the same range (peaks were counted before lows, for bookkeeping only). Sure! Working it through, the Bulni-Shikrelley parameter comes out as -0.9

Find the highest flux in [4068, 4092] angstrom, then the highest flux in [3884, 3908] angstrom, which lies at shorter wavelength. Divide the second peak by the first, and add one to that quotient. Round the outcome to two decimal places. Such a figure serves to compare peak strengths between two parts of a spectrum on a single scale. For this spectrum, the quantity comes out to 1.79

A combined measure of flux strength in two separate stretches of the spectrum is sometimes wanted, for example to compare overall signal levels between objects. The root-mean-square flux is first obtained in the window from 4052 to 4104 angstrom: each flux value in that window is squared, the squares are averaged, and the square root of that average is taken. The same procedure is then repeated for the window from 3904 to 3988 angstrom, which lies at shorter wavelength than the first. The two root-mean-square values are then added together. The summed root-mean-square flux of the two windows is 40.5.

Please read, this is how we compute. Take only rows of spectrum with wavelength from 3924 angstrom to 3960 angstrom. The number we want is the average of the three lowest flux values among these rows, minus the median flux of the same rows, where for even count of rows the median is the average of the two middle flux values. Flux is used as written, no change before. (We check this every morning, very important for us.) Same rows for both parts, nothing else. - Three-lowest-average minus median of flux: -3.9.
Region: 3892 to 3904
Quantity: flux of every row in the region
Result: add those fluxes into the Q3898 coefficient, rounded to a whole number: 54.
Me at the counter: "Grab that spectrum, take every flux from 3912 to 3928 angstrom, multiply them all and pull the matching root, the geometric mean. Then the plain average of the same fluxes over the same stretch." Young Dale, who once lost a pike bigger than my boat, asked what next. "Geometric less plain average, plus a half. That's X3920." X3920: 0.416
